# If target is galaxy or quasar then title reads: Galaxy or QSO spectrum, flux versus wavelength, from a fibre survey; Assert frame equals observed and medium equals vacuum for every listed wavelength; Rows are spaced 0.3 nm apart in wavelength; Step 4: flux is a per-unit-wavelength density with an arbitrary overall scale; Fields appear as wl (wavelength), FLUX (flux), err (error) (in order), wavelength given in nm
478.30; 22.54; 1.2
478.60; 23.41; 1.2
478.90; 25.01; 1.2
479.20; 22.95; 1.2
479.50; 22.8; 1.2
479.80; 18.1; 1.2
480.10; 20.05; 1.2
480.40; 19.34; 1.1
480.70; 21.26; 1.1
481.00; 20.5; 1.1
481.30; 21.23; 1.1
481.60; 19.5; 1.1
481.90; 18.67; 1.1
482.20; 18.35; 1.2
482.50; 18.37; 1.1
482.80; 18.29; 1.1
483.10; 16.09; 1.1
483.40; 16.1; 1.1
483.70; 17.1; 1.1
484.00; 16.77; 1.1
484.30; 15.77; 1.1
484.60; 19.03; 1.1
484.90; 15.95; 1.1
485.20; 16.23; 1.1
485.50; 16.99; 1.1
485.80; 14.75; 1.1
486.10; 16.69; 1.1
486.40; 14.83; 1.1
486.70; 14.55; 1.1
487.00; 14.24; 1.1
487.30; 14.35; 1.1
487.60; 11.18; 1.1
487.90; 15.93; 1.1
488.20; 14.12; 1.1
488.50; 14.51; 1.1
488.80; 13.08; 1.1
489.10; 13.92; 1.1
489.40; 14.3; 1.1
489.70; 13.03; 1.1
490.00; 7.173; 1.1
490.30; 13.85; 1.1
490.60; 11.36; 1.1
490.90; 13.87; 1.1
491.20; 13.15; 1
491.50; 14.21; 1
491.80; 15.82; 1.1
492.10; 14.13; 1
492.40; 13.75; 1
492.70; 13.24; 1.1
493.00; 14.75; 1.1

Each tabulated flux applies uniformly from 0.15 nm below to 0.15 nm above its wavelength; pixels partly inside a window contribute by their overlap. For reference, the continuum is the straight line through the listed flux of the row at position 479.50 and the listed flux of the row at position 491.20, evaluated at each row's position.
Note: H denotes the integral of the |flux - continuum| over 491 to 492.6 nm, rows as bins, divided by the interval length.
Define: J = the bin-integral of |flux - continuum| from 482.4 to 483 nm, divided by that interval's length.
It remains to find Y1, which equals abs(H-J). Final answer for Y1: 0.50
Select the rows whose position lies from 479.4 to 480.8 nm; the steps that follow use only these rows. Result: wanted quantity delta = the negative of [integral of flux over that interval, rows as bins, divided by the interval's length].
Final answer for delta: -20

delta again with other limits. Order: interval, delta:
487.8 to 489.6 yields -14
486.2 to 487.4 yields -15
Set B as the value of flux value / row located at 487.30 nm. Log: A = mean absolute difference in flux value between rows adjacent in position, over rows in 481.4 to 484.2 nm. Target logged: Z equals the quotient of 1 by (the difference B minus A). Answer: 0.073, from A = 0.6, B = 14.35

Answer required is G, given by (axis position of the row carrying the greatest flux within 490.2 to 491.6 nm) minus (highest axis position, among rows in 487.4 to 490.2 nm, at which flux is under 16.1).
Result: 1.50 nm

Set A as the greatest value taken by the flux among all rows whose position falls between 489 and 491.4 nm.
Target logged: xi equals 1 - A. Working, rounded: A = 14.3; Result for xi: -13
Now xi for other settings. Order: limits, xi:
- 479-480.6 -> -22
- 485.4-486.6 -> -16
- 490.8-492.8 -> -15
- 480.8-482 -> -20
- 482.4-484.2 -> -17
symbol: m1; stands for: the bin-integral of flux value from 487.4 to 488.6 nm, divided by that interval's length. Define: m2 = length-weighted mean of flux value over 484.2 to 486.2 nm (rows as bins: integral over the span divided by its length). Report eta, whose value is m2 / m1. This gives 1.18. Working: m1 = 13.9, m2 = 16.5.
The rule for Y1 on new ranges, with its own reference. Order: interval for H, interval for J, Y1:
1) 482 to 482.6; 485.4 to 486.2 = 0.56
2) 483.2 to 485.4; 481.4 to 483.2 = 0.12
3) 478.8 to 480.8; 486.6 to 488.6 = 0.32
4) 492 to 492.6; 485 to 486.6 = 0.12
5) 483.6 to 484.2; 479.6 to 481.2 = 0.27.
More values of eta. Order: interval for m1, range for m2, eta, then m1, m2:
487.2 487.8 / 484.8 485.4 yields 1.25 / 12.9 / 16.2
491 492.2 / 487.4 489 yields 0.96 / 14.3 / 13.8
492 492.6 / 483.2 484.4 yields 1.19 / 13.9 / 16.4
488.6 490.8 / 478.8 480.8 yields 1.71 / 12.5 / 21.3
